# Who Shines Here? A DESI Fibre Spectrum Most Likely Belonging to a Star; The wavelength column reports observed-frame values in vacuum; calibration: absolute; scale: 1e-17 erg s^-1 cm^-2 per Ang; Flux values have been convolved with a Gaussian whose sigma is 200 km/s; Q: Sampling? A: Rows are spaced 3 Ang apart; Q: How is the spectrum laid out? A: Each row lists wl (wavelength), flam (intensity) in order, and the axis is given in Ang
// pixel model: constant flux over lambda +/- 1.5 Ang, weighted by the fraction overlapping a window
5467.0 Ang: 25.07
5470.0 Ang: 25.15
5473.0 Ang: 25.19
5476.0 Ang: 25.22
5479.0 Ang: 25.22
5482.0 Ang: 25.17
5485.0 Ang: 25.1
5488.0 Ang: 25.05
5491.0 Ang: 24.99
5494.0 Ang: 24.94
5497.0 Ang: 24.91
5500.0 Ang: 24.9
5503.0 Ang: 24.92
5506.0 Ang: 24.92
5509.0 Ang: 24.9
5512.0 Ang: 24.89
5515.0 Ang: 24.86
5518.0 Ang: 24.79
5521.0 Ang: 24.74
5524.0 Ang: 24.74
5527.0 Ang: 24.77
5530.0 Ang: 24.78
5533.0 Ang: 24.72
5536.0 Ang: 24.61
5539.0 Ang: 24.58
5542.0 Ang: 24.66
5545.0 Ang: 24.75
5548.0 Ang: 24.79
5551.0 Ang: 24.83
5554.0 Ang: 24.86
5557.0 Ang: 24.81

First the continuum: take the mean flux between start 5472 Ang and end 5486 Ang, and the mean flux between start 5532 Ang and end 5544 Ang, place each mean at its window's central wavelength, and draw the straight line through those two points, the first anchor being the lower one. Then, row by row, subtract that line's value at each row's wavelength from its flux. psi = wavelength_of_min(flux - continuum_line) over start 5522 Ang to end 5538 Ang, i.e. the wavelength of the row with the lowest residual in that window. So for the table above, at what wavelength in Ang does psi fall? 5536.0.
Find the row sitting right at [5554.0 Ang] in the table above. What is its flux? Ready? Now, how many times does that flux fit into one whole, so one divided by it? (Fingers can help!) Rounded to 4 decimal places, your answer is 0.0402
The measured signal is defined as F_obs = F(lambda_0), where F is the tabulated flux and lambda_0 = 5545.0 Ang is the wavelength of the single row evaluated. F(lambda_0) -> 24.75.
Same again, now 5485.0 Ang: 25.1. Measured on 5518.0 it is 24.79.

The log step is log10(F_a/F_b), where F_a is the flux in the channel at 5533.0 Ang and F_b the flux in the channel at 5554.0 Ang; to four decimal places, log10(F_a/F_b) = -0.0025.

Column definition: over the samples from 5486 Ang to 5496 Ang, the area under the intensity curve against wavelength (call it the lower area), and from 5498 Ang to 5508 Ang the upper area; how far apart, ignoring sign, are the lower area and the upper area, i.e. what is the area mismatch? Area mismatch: 1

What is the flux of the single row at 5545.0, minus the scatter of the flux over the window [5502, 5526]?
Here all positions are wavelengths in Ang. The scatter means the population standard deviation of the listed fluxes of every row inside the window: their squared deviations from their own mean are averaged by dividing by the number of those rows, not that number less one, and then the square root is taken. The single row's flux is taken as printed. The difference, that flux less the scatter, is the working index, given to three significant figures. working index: 24.7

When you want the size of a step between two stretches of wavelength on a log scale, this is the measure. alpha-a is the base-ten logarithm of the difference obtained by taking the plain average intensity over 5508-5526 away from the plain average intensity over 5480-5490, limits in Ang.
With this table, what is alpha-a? -0.54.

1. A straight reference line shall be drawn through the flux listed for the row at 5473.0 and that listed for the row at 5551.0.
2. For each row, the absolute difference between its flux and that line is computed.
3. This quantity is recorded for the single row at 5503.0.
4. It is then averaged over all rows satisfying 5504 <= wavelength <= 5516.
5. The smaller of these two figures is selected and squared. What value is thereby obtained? 0.015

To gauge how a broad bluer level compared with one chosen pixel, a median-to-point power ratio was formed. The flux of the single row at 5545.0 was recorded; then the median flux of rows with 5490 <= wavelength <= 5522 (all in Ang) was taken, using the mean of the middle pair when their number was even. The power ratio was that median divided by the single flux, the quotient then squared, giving 1.01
